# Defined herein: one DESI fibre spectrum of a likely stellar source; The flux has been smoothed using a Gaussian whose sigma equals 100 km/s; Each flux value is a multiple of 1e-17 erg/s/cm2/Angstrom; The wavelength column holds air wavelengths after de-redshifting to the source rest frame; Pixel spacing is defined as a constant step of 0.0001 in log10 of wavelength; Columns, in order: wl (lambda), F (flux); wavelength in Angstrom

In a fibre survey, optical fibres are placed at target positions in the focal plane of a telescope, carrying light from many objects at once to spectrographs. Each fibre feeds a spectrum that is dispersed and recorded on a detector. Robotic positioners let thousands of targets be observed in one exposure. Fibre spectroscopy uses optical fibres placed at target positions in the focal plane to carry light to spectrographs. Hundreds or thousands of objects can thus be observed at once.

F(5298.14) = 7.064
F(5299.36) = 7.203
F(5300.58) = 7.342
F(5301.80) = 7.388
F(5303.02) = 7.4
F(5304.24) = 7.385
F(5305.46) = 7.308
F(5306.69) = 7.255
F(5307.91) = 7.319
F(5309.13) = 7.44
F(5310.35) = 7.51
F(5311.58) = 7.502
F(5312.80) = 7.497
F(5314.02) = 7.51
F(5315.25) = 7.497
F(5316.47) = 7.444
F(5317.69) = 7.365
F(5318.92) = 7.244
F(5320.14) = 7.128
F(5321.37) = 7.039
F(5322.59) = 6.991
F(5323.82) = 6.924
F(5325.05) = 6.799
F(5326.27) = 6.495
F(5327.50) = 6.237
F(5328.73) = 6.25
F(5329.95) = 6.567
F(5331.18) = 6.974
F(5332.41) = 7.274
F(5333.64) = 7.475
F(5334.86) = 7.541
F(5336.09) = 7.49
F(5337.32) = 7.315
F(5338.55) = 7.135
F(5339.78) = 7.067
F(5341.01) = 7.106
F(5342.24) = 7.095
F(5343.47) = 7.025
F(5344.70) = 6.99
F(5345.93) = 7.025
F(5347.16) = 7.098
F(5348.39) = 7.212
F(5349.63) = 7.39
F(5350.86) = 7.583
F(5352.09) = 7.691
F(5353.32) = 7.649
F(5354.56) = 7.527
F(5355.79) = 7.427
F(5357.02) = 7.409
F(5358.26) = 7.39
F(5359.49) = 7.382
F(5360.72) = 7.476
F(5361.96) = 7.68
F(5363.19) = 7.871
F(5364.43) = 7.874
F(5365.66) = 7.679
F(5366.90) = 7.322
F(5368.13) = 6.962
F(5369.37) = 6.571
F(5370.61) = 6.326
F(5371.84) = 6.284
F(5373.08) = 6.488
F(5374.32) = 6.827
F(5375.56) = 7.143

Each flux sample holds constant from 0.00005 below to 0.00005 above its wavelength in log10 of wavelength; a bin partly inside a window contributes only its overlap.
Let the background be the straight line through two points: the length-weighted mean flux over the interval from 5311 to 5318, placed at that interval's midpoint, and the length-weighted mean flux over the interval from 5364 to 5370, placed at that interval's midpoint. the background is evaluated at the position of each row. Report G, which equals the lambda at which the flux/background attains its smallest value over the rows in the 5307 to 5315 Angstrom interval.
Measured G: 5307.91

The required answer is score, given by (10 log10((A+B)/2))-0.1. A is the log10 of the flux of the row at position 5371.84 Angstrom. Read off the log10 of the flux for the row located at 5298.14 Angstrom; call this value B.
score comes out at -0.94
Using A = 0.798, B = 0.849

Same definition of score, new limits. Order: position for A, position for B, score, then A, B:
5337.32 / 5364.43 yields -0.65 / 0.864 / 0.896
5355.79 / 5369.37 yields -0.84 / 0.871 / 0.818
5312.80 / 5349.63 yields -0.70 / 0.875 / 0.869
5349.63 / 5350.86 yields -0.68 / 0.869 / 0.880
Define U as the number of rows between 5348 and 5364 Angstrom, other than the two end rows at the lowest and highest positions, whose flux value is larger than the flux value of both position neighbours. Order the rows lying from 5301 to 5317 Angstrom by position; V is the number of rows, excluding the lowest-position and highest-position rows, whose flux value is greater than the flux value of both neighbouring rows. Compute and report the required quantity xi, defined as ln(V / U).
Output 1.1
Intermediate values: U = 1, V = 3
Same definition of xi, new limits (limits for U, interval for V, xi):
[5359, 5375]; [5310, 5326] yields 0.0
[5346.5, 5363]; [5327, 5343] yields 0.7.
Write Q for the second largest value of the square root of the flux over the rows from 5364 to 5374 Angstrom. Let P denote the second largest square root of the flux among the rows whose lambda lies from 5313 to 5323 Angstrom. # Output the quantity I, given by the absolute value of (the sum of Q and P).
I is 5.51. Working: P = 2.74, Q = 2.77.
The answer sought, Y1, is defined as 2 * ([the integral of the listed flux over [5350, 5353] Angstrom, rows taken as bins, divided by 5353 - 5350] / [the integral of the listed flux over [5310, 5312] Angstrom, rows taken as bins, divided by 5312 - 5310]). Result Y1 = 2.042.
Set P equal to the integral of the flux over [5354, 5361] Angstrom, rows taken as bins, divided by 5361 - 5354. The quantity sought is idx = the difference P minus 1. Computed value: 6.44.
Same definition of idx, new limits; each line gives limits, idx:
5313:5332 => 5.98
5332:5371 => 6.32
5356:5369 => 6.49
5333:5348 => 6.20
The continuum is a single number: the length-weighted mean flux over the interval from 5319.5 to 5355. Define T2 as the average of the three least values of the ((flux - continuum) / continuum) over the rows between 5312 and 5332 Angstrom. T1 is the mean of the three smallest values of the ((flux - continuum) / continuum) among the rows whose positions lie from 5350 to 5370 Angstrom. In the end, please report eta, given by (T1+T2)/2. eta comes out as -0.065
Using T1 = -0.02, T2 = -0.109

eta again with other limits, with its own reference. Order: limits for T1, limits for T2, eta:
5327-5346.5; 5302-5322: -0.051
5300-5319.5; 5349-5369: 0.020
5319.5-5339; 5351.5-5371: -0.089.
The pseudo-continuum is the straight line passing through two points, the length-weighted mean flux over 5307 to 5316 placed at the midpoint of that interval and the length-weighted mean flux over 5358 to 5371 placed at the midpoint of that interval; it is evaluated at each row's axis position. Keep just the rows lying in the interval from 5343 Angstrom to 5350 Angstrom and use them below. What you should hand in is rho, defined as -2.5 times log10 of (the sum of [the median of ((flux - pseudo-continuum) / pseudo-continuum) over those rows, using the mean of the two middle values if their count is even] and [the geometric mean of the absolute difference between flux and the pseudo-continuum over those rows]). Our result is 2.1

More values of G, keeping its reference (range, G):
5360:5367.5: 5366.90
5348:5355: 5348.39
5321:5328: 5327.50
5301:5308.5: 5306.69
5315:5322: 5321.37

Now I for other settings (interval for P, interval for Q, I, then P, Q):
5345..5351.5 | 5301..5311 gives 5.45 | 2.72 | 2.73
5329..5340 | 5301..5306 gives 5.45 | 2.74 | 2.72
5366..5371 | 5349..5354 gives 5.40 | 2.64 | 2.77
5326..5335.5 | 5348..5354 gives 5.50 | 2.73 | 2.77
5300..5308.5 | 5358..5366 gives 5.52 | 2.72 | 2.81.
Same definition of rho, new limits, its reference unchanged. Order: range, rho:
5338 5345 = 1.4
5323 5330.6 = 0.4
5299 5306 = 2.3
